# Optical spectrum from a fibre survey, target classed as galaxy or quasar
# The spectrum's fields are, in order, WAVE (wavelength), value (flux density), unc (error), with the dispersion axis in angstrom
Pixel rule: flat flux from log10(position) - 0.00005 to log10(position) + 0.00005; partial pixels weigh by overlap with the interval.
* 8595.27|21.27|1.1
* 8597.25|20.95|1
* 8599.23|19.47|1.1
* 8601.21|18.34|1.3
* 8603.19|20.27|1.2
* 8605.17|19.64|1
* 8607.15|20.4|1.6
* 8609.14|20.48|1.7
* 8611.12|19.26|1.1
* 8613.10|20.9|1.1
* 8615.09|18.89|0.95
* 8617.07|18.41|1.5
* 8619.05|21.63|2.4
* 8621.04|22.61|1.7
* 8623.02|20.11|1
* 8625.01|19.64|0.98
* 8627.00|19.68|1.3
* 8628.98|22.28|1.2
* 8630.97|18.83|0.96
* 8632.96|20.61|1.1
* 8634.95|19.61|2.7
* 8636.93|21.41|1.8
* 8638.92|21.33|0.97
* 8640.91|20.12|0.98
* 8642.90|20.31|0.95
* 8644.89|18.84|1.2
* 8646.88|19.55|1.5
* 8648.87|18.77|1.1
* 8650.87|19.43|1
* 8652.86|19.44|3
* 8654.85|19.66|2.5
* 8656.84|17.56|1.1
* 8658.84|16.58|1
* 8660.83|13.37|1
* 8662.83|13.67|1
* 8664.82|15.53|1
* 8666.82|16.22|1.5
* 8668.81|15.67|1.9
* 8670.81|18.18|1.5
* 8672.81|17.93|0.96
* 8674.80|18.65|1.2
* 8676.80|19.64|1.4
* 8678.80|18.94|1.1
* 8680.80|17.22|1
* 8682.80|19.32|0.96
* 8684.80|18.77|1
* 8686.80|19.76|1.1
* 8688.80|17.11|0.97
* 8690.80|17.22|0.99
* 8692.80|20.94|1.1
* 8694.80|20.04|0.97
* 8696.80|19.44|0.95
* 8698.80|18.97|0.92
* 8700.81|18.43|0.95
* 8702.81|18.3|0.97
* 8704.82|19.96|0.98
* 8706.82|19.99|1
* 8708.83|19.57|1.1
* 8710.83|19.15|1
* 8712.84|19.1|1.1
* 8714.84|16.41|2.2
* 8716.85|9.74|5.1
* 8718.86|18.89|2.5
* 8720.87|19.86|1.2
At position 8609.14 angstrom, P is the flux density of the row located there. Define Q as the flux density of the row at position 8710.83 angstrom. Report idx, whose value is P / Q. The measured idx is 1.07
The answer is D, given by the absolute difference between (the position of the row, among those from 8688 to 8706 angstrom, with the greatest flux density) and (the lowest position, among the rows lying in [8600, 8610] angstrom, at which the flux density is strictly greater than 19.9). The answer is 89.6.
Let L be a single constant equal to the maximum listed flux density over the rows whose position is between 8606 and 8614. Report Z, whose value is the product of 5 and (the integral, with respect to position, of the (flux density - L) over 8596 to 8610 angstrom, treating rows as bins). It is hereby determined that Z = -66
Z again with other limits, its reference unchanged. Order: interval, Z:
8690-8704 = -127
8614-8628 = -53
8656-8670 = -376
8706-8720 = -235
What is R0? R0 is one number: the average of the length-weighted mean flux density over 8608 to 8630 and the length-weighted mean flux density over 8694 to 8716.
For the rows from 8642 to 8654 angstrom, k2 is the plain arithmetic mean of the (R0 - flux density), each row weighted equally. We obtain 0.3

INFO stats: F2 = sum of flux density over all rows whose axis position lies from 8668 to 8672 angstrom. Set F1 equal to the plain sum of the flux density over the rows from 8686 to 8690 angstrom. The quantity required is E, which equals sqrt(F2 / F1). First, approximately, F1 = 37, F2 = 34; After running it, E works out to 0.96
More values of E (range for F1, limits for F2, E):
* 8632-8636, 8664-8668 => 0.89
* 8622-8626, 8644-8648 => 0.98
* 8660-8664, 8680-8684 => 1.16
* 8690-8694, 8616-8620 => 1.02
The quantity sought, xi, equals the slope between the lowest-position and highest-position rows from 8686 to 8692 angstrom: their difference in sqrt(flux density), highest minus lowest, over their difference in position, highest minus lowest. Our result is -0.074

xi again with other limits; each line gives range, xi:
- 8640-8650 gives -0.019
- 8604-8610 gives 0.024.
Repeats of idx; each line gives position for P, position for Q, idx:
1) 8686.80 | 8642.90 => 0.97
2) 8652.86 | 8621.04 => 0.86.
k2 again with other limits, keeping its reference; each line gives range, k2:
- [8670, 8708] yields 0.8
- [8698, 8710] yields 0.5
